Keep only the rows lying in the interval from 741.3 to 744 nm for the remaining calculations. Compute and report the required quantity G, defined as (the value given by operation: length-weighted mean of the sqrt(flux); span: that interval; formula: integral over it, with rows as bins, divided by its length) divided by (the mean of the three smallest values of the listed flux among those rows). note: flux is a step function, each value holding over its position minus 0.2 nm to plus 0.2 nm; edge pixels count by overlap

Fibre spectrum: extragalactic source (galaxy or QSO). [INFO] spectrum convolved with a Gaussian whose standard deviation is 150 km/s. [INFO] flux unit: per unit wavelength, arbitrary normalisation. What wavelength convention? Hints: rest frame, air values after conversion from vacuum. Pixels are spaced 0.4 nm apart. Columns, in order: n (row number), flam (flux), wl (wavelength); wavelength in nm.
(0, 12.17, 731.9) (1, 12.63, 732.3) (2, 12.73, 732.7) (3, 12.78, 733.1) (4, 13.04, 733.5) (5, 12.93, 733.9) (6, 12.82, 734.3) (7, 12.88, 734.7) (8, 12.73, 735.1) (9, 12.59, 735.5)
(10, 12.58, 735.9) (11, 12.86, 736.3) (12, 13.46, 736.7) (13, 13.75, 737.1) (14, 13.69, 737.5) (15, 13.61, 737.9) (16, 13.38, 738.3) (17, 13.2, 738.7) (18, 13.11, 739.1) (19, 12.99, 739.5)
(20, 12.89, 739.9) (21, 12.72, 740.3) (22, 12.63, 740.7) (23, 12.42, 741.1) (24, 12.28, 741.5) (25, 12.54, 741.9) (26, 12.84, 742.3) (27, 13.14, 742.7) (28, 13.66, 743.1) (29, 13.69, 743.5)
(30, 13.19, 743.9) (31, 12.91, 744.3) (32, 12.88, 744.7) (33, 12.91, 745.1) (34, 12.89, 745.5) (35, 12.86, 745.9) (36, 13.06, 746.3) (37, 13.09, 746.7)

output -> 0.288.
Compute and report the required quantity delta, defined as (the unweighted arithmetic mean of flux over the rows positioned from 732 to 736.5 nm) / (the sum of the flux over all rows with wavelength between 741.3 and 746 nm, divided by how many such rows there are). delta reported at 0.98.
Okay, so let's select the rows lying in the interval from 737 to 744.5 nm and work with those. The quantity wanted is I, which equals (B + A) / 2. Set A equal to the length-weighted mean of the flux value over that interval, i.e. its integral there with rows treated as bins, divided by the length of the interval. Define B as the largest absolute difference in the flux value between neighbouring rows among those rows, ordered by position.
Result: 6.80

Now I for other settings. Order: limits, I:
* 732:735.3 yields 6.53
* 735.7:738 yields 6.96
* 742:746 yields 6.80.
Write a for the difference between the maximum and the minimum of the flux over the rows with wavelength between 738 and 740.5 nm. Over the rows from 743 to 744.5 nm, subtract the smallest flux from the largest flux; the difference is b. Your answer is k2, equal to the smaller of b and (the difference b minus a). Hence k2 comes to 0.1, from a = 0.7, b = 0.78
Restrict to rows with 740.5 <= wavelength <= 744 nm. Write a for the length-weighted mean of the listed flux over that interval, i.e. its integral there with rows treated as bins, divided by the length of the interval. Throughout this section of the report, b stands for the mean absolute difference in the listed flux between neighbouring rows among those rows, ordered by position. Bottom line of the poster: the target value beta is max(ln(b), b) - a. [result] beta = -12.6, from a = 12.9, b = 0.28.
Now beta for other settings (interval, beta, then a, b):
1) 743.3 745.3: -12.9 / 13.1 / 0.21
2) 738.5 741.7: -12.6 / 12.8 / 0.13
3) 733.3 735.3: -12.8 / 12.9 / 0.11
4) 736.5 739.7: -13.2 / 13.4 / 0.15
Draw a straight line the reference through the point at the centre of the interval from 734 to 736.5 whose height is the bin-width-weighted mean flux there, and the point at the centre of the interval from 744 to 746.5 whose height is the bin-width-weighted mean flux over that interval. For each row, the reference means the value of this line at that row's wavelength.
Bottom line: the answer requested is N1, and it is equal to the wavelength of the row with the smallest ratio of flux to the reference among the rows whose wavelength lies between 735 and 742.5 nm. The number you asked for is 741.5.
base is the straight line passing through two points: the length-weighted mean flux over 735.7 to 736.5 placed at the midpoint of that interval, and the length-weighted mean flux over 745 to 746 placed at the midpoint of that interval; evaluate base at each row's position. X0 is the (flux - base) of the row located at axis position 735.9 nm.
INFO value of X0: -0.14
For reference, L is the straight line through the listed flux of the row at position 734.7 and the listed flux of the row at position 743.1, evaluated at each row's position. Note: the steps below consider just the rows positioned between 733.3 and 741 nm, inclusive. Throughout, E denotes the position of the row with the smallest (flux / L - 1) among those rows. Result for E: 740.7 nm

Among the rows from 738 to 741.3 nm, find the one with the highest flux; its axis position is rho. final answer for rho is 738.3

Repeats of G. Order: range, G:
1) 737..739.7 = 0.279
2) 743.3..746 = 0.281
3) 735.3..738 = 0.287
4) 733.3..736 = 0.283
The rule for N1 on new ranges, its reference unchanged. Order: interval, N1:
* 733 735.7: 735.5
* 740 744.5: 741.5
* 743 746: 745.9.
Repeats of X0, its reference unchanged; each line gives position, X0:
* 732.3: -0.02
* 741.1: -0.39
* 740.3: -0.07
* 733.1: 0.11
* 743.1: 0.82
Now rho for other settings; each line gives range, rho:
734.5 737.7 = 737.1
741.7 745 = 743.5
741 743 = 742.7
